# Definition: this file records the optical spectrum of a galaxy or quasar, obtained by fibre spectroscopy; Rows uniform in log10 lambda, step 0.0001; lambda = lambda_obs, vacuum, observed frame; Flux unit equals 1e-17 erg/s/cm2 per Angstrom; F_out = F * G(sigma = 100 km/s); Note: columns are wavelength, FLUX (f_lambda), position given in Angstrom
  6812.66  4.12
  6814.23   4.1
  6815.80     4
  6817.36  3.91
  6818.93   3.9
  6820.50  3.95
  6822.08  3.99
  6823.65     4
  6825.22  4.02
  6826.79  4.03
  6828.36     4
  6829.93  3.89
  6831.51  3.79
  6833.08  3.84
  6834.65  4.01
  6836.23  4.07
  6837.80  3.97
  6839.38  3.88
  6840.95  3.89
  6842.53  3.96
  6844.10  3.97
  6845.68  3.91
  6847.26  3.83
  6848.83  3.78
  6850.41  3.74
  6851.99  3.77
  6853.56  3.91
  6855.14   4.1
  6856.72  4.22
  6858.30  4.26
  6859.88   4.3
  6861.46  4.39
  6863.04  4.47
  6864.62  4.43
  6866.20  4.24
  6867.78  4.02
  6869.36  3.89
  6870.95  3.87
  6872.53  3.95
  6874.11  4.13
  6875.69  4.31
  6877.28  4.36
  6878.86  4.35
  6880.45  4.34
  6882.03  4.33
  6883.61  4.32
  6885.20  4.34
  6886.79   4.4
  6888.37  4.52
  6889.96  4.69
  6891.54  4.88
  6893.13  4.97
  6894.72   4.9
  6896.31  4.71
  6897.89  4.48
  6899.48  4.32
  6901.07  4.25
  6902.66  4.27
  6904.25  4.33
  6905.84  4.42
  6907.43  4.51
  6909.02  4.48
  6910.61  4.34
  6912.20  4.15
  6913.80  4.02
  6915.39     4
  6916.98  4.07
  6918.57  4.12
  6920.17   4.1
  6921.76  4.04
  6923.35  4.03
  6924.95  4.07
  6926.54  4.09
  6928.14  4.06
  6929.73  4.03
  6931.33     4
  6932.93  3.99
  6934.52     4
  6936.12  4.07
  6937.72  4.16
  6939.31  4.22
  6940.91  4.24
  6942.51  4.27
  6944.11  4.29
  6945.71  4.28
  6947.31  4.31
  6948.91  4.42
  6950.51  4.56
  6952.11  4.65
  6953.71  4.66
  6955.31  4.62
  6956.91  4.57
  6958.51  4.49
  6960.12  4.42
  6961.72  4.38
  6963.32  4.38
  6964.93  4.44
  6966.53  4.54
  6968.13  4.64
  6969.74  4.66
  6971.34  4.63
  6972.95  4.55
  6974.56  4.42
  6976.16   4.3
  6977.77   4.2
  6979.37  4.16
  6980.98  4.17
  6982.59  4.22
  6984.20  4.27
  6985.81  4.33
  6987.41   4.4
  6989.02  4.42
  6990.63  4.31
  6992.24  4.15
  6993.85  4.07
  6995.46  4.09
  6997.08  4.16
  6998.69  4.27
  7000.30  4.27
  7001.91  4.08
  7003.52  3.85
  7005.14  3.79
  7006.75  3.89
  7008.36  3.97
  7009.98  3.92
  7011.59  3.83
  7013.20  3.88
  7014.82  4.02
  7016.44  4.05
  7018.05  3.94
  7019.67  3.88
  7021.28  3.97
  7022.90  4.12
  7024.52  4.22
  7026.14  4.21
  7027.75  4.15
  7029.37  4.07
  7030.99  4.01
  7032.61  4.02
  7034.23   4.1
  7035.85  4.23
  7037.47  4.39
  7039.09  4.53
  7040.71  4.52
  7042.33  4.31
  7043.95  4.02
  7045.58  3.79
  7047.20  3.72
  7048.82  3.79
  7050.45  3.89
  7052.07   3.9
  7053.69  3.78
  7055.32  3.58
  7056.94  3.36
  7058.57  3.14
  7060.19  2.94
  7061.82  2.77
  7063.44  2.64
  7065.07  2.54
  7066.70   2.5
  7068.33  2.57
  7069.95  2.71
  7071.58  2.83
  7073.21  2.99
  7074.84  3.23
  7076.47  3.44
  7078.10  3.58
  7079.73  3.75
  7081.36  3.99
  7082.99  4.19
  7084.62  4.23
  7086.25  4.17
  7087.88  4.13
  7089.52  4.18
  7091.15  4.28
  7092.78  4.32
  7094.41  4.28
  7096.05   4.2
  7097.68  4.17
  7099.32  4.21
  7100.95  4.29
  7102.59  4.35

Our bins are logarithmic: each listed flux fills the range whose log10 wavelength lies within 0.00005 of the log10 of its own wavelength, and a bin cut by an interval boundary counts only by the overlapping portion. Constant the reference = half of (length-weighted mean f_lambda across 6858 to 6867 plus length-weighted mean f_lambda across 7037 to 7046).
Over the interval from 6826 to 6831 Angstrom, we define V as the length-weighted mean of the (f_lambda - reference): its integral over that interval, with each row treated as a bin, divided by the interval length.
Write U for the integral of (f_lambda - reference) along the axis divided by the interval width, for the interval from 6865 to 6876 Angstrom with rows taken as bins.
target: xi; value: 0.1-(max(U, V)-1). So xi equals 1.35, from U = -0.25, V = -0.35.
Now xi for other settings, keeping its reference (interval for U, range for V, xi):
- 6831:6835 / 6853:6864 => 1.17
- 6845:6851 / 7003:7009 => 1.54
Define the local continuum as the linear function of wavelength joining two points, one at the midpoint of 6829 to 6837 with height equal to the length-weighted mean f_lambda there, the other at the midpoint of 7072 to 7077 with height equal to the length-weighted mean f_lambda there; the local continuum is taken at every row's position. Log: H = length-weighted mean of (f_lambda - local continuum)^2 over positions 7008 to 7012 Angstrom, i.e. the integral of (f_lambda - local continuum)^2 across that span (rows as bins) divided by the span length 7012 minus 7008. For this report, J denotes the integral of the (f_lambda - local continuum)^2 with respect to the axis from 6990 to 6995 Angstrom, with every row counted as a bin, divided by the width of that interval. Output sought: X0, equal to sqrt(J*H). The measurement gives 0.40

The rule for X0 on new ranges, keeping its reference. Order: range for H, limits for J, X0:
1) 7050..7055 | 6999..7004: 0.43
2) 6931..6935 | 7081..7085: 0.39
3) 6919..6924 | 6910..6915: 0.21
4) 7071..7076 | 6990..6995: 0.17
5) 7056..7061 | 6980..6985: 0.14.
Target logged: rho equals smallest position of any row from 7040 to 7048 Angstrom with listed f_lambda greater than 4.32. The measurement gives 7040.71 Angstrom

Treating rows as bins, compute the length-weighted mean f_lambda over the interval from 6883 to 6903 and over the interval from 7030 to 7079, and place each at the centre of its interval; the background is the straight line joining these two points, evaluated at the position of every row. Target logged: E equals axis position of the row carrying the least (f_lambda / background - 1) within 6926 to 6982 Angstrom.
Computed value 6932.93 Angstrom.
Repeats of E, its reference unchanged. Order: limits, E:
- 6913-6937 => 6915.39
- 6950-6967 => 6961.72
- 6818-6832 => 6831.51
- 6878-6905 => 6883.61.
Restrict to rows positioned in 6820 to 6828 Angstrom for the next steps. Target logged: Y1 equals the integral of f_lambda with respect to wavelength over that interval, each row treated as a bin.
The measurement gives 32.0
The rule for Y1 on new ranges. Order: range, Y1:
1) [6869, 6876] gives 28.1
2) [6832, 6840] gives 31.6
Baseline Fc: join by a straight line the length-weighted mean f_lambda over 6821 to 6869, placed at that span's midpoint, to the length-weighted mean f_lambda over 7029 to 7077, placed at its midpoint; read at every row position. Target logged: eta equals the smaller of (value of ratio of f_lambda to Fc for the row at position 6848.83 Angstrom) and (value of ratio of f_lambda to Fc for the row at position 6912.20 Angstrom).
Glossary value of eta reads 0.94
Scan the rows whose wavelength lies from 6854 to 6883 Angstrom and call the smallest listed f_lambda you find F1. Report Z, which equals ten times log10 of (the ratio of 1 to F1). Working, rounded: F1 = 3.87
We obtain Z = -5.88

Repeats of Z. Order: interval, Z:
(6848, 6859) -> -5.73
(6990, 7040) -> -5.79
